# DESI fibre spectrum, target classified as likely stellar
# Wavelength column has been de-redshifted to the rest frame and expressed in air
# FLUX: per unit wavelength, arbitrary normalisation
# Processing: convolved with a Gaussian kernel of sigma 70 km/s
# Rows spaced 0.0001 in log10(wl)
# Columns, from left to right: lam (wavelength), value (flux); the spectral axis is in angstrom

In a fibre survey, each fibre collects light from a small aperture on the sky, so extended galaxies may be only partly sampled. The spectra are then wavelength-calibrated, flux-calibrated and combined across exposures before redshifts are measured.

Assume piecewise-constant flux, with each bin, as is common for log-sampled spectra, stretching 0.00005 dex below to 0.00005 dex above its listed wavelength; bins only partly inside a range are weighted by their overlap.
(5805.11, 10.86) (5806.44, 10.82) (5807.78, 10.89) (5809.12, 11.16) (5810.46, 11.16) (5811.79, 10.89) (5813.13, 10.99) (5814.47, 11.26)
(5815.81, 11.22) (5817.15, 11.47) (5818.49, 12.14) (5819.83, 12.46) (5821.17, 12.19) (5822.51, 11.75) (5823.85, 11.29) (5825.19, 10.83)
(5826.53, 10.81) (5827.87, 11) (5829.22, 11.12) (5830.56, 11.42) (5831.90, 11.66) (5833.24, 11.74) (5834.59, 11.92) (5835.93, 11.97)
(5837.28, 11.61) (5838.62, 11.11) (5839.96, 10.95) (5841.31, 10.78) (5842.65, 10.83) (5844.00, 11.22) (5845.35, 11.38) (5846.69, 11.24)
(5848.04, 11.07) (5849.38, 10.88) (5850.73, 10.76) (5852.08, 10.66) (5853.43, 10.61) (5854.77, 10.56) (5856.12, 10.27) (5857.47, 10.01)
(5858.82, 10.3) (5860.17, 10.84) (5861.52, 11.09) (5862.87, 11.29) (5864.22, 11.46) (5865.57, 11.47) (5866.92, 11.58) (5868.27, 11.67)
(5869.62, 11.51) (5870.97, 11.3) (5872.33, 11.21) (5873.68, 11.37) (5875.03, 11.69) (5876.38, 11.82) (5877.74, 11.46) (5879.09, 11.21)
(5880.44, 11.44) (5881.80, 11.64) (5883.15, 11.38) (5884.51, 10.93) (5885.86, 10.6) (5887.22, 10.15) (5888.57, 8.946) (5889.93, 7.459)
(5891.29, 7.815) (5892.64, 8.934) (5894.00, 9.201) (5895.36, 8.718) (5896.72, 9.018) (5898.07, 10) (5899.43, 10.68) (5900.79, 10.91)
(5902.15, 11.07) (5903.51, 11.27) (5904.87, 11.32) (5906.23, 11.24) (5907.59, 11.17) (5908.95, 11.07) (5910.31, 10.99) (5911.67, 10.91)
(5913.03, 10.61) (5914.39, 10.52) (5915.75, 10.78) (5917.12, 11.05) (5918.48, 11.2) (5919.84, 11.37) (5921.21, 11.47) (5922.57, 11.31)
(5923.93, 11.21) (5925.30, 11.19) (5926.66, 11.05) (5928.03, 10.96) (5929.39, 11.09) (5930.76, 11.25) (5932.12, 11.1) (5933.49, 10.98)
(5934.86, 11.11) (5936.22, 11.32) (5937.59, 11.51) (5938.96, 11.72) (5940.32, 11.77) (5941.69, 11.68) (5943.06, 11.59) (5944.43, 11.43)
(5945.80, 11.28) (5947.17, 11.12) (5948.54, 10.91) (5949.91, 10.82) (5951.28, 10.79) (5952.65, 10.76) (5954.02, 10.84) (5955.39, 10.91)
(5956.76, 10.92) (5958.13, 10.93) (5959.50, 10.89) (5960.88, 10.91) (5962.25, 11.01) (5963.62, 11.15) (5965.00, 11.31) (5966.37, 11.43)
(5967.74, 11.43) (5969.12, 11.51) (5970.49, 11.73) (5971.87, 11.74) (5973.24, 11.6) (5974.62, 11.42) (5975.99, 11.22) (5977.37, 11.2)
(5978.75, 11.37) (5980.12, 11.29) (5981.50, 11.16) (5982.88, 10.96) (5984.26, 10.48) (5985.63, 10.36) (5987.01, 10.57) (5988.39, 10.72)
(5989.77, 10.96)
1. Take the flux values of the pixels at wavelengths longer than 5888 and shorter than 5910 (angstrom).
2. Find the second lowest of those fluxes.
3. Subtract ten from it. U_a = -2.2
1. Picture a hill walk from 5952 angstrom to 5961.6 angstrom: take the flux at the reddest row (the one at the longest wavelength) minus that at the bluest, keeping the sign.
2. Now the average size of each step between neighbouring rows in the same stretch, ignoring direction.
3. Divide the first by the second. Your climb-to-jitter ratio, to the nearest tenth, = 3.9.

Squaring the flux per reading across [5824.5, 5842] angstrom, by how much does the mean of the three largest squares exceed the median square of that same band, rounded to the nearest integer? 17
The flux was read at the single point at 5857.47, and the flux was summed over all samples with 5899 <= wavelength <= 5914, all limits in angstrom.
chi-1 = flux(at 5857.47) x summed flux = 1214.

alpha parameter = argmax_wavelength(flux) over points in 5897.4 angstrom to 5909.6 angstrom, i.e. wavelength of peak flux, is 5904.87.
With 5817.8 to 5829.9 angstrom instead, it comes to 5819.83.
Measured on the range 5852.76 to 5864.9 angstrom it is 5864.22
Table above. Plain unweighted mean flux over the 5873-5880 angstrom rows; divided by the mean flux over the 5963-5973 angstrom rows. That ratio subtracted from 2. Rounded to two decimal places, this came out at 1.00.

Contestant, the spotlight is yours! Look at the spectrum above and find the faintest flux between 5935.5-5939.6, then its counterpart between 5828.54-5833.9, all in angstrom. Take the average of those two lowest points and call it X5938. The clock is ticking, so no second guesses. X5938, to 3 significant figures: 11.2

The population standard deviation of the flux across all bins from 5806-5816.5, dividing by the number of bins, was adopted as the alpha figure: 0.16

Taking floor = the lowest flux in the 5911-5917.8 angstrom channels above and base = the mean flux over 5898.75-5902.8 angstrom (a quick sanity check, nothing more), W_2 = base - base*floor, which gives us -104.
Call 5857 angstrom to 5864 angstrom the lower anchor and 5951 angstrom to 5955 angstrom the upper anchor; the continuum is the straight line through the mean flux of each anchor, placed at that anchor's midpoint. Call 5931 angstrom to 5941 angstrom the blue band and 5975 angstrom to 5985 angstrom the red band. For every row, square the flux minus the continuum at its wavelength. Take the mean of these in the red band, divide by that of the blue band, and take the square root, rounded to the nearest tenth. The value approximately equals 0.6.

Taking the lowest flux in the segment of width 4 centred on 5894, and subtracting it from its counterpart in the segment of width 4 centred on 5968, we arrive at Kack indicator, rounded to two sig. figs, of 2.7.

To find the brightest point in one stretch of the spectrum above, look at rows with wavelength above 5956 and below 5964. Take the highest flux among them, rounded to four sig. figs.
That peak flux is 11.15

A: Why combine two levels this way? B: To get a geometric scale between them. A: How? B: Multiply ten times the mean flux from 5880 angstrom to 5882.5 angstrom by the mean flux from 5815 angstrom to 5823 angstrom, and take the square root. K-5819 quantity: 37.0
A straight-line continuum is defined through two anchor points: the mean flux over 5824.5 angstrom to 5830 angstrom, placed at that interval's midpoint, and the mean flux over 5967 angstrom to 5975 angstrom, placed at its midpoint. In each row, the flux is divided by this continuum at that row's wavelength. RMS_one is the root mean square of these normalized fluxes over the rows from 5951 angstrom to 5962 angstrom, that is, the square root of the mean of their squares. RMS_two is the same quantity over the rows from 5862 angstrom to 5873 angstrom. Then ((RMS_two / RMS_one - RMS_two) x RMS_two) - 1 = -0.94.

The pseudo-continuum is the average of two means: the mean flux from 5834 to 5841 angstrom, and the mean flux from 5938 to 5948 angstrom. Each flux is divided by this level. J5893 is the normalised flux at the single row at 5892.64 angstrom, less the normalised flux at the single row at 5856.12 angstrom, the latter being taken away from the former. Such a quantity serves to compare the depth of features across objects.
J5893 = -0.116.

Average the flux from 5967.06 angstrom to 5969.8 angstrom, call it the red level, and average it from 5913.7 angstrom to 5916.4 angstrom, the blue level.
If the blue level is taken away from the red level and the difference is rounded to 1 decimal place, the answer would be 0.8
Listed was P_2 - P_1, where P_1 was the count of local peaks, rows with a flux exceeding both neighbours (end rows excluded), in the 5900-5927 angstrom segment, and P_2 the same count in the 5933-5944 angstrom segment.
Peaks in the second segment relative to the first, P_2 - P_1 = -1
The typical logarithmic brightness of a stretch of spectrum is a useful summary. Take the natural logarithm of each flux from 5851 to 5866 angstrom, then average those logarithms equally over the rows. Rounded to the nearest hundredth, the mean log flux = 2.38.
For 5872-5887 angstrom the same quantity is 2.43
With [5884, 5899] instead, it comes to 2.22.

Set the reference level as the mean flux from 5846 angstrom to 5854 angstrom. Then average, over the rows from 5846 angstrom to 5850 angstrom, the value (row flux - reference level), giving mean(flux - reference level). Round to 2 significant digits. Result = 0.19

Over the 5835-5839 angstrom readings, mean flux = 11.6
